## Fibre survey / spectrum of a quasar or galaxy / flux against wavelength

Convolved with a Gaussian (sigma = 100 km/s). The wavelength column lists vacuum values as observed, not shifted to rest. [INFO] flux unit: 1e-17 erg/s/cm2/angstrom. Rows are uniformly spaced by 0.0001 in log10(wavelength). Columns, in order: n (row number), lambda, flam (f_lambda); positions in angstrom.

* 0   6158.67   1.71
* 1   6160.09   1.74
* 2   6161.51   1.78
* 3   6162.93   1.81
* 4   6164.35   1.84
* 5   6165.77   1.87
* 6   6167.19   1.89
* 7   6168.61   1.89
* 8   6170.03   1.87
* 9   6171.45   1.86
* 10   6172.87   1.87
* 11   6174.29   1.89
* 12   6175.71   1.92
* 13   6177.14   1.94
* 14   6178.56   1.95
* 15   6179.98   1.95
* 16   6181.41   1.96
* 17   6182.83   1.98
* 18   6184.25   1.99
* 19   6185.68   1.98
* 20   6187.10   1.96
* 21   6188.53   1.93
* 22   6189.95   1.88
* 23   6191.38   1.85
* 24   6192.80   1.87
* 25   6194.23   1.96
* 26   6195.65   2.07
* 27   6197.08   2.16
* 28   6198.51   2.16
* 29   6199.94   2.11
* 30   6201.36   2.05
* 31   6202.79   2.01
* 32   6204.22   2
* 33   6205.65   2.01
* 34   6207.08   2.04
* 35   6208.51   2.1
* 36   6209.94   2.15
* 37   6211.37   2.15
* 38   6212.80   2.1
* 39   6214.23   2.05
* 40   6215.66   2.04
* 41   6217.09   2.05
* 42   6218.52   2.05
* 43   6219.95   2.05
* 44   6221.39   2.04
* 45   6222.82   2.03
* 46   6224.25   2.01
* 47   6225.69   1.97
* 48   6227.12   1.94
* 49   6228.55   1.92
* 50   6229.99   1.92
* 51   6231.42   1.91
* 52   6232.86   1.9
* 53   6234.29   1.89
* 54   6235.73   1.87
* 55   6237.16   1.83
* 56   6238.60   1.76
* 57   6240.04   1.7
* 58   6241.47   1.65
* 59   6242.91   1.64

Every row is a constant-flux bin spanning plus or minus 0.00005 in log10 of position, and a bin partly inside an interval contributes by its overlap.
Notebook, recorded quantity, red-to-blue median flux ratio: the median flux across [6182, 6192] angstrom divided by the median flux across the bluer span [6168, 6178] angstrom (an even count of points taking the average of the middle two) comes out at 1.04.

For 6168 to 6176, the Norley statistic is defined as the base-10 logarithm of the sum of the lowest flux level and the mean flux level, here 0.57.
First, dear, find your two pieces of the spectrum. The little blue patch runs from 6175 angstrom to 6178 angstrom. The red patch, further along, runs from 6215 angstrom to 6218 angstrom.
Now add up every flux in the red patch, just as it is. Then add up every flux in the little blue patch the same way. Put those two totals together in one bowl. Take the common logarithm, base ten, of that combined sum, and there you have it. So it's 0.900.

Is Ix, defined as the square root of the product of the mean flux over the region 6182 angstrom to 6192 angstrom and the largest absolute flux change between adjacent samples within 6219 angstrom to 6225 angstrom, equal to 0.20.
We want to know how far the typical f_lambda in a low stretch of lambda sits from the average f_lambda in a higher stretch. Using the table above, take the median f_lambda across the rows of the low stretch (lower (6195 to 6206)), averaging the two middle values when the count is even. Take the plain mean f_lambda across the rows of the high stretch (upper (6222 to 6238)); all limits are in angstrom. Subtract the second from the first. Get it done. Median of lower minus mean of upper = 0.13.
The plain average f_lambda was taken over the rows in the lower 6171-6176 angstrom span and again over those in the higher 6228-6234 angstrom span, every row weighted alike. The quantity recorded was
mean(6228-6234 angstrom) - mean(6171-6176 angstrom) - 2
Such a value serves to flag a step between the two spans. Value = -1.97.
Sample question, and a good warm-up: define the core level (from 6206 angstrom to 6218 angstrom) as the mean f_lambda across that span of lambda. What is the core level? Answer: 2.08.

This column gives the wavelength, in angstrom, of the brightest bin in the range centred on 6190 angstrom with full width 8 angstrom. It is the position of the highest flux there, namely 6187.10 angstrom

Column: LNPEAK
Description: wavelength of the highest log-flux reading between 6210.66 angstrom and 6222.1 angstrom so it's 6211.37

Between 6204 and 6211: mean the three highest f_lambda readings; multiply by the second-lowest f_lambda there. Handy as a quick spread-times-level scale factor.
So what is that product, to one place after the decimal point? 4.2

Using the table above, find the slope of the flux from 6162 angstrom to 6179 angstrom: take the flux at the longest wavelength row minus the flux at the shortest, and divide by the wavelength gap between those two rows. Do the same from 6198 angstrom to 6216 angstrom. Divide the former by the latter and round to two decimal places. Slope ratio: -1.28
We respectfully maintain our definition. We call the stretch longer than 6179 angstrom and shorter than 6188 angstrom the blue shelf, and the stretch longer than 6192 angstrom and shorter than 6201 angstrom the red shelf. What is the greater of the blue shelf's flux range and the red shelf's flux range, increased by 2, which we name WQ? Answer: 2.29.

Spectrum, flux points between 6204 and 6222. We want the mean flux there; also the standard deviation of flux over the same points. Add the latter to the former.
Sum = 2.11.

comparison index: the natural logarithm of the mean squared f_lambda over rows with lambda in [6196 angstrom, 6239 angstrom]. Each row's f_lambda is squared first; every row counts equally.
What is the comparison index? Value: 1.40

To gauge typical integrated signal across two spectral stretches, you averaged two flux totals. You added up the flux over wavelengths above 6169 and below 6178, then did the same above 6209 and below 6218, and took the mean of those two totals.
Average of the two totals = 11.9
